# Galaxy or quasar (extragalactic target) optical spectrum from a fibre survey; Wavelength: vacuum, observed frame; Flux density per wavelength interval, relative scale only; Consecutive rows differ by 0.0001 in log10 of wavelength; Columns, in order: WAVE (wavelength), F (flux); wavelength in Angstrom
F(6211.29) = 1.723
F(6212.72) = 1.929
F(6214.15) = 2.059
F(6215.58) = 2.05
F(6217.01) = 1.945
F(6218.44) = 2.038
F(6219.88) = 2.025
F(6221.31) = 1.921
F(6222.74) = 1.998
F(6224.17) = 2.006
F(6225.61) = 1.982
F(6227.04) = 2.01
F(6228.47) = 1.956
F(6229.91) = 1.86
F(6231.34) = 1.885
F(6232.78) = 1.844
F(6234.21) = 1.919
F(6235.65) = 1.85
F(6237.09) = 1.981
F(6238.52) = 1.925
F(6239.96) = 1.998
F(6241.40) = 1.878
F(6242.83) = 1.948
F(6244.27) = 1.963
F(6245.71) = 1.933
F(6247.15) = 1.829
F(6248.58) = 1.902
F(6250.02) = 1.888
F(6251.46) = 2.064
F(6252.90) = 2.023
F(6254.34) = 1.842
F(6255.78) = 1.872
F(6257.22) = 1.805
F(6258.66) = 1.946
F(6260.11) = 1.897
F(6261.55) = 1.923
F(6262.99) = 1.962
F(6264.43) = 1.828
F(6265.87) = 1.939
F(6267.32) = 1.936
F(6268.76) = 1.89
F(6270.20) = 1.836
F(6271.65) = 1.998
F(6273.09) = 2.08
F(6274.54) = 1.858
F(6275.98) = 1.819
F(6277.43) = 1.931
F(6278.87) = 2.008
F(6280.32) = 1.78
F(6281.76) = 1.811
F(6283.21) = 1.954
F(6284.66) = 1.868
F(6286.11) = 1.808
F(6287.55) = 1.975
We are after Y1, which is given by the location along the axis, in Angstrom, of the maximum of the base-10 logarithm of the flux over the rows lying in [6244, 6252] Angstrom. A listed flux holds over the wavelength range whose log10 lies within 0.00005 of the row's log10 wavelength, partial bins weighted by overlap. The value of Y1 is 6251.46 Angstrom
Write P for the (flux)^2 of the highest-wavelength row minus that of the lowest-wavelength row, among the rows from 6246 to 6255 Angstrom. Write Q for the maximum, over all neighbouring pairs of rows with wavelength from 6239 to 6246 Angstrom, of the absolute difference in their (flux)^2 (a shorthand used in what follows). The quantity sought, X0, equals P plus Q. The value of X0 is 0.51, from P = 0.05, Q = 0.47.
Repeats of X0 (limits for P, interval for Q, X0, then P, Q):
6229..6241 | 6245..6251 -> 0.92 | 0.53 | 0.39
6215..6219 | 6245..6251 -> 0.34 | -0.05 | 0.39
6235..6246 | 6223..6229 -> 0.53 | 0.31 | 0.21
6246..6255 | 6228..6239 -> 0.55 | 0.05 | 0.50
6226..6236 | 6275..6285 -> 0.25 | -0.62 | 0.86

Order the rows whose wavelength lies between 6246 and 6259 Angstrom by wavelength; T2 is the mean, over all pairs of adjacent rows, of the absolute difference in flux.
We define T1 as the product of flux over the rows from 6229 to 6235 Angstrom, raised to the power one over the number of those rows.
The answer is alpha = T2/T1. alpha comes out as 0.048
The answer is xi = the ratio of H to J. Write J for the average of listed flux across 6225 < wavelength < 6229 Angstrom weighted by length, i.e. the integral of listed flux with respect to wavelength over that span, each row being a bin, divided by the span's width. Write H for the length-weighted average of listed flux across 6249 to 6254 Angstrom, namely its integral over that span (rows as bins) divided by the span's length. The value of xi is 0.99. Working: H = 1.97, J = 1.99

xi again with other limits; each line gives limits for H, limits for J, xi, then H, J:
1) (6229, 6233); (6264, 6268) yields 0.98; 1.87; 1.90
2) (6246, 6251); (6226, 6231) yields 0.97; 1.89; 1.94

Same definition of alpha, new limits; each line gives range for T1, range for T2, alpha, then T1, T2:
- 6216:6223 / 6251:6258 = 0.040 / 1.98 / 0.080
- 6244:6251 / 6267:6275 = 0.060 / 1.90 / 0.113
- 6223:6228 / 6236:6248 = 0.033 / 2.00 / 0.067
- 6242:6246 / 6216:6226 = 0.027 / 1.95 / 0.053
